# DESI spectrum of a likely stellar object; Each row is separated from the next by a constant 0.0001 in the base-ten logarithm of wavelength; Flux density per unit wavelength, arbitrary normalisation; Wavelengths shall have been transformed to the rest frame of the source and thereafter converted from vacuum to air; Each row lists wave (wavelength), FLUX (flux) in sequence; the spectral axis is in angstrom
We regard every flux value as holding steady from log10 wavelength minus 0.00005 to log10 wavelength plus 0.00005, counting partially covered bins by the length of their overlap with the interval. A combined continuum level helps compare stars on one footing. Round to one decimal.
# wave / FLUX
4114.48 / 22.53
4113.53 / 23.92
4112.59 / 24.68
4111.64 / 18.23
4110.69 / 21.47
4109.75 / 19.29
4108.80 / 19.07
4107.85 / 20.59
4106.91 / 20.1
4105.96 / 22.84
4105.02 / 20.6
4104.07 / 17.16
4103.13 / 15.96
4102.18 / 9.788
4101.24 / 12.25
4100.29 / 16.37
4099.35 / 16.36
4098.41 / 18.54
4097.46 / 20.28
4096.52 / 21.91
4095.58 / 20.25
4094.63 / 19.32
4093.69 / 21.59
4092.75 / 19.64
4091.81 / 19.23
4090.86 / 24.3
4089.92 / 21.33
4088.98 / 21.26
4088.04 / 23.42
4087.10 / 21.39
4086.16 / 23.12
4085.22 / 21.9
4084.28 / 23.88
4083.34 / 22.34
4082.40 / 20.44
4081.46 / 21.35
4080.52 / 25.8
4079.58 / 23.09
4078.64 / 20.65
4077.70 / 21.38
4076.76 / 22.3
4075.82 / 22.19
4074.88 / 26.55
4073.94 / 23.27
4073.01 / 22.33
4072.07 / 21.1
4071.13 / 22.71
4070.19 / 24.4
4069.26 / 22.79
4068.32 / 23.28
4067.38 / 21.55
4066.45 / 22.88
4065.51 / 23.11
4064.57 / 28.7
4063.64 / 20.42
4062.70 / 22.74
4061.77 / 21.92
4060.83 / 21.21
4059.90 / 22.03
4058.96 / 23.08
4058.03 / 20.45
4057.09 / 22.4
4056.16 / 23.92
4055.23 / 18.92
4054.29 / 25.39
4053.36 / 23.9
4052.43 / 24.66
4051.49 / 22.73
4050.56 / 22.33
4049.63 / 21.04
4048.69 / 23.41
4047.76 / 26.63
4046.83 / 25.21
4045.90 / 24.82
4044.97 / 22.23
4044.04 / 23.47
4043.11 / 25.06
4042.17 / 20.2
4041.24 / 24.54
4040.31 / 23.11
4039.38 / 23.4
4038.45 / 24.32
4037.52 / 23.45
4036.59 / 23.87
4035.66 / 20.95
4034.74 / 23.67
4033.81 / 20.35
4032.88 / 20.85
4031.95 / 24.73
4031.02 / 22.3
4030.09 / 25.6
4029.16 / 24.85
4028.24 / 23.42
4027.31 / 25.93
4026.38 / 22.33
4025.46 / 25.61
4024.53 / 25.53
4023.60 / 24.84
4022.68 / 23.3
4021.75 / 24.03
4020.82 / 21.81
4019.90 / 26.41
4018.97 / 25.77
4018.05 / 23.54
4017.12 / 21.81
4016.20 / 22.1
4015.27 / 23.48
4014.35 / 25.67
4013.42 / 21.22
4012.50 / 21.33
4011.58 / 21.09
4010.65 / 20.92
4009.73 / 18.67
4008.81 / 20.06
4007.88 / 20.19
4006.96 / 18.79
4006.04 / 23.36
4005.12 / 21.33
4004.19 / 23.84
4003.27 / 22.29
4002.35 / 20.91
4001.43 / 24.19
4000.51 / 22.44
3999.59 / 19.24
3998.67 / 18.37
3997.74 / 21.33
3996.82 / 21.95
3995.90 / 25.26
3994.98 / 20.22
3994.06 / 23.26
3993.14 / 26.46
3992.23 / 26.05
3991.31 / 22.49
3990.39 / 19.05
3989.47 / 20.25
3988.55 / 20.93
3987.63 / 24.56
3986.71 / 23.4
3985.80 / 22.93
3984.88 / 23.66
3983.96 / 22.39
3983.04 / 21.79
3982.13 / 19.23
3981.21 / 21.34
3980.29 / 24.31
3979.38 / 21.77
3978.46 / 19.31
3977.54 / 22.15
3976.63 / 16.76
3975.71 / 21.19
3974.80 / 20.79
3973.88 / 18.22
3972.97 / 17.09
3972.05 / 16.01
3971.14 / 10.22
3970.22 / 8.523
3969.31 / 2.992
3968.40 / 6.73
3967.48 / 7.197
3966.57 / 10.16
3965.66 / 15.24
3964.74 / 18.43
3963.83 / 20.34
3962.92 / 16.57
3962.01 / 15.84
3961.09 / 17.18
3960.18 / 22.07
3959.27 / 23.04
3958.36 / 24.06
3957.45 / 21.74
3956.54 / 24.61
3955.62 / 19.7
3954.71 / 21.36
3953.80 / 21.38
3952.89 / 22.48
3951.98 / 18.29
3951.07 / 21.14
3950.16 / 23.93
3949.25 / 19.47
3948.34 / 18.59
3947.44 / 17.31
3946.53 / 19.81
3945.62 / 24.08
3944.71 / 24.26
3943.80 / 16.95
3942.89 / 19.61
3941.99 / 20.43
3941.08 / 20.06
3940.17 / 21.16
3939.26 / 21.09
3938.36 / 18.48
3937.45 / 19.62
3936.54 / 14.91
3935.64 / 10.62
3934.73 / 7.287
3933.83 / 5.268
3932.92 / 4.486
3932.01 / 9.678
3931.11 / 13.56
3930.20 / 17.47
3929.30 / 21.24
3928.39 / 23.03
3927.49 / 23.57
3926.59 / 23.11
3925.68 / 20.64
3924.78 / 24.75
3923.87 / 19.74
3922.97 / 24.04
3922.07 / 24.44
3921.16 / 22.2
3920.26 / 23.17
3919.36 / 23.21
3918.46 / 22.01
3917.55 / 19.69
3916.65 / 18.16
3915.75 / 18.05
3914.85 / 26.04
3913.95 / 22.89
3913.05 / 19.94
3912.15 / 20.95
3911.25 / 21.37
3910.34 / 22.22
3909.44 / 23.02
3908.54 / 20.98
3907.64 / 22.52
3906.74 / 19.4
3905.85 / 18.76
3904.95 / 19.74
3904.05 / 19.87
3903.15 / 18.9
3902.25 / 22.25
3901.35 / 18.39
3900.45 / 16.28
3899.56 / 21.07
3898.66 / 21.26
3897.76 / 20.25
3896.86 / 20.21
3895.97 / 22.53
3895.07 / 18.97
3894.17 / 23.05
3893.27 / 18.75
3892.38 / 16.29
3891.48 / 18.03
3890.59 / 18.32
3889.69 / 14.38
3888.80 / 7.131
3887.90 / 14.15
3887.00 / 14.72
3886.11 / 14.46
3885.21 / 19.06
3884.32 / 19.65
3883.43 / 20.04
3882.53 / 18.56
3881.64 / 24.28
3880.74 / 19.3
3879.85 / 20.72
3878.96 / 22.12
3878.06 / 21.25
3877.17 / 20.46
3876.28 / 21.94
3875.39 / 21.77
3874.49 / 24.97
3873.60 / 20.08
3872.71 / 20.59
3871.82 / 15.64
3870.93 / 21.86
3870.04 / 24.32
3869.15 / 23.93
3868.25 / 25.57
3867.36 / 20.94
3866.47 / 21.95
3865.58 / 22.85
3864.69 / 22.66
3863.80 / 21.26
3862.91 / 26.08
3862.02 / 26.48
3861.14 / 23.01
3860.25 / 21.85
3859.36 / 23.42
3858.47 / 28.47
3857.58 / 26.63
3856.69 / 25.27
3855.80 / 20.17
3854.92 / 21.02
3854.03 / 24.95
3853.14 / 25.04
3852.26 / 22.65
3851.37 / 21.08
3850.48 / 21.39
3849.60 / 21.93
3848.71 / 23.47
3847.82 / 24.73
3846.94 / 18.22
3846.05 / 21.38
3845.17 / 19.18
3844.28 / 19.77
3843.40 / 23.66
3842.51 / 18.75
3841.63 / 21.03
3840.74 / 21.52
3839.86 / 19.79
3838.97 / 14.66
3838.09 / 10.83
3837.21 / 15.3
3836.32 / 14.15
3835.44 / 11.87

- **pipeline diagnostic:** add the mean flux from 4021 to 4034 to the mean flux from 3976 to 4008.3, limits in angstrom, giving 45.7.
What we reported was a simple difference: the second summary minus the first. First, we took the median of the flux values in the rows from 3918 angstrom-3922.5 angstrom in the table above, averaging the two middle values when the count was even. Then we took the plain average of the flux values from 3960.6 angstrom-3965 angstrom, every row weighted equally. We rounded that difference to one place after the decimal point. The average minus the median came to -5.5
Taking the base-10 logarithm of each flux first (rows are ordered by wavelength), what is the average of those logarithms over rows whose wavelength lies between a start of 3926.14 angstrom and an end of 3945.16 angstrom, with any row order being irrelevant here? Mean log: 1.19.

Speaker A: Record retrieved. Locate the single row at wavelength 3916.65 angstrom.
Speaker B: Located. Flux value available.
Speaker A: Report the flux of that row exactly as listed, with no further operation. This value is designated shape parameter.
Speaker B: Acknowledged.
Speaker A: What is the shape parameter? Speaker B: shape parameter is 18.16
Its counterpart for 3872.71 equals 20.59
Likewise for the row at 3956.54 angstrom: 24.61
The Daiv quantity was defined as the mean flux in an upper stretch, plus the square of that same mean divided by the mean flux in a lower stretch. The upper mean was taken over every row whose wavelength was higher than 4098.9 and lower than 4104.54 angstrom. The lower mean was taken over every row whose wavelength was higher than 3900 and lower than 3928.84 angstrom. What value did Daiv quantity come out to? 25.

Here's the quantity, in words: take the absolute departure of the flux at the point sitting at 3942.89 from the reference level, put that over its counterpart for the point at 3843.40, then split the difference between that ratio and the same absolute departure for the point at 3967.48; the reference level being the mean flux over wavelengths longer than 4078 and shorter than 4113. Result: 6.6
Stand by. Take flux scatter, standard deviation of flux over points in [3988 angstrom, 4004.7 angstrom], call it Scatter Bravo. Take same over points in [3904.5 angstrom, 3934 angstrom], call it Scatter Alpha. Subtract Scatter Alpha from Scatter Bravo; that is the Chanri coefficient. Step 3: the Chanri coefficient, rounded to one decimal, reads -2.7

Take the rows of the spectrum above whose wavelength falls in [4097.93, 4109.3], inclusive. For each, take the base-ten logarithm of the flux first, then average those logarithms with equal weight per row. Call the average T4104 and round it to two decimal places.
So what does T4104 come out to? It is 1.23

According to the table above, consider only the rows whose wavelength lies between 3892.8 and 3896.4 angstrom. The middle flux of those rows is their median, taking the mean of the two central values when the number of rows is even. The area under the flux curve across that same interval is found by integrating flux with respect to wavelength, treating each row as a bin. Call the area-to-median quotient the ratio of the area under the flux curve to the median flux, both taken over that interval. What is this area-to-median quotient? 3.60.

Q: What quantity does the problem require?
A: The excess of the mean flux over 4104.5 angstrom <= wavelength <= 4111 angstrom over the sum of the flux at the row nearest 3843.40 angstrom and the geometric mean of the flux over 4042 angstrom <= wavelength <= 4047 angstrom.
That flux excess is -27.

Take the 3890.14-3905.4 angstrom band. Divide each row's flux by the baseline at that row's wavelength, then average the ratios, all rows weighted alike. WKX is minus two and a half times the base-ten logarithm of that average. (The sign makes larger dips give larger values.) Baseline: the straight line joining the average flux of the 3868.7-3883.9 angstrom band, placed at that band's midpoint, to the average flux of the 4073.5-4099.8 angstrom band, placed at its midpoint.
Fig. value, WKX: 0.09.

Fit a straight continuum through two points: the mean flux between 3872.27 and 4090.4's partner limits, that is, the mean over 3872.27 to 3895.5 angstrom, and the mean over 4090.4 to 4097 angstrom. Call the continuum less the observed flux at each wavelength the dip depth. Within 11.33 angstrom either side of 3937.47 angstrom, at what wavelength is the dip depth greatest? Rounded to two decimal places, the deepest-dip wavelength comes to 3932.92 angstrom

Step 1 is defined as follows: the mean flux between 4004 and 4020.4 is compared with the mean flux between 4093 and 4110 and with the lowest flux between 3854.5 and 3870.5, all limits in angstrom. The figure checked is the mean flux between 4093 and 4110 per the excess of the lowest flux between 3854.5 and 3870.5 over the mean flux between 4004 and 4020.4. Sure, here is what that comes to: -9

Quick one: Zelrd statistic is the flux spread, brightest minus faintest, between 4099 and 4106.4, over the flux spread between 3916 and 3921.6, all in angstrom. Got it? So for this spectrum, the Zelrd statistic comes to 2.6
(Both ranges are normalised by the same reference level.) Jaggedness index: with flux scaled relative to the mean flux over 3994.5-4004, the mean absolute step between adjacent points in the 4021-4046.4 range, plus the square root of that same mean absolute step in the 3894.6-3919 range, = 0.396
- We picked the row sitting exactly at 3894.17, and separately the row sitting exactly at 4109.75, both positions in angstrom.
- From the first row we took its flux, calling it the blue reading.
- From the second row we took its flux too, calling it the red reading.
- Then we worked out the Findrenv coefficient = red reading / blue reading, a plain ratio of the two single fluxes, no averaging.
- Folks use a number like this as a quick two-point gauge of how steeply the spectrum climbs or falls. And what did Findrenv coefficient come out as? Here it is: 0.84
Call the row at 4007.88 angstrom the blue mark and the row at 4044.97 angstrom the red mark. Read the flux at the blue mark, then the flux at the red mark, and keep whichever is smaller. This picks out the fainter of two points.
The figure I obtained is 20.2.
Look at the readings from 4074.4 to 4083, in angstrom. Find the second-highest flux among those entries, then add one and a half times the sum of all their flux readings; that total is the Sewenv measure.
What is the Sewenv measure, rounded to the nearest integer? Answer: 331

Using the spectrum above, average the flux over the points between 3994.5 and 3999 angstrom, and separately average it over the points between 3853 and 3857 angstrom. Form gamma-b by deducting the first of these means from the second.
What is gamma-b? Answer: 2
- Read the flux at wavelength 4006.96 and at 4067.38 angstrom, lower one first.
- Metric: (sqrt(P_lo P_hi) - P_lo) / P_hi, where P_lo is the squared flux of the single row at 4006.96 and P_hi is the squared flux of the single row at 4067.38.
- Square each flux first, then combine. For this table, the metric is 0.11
